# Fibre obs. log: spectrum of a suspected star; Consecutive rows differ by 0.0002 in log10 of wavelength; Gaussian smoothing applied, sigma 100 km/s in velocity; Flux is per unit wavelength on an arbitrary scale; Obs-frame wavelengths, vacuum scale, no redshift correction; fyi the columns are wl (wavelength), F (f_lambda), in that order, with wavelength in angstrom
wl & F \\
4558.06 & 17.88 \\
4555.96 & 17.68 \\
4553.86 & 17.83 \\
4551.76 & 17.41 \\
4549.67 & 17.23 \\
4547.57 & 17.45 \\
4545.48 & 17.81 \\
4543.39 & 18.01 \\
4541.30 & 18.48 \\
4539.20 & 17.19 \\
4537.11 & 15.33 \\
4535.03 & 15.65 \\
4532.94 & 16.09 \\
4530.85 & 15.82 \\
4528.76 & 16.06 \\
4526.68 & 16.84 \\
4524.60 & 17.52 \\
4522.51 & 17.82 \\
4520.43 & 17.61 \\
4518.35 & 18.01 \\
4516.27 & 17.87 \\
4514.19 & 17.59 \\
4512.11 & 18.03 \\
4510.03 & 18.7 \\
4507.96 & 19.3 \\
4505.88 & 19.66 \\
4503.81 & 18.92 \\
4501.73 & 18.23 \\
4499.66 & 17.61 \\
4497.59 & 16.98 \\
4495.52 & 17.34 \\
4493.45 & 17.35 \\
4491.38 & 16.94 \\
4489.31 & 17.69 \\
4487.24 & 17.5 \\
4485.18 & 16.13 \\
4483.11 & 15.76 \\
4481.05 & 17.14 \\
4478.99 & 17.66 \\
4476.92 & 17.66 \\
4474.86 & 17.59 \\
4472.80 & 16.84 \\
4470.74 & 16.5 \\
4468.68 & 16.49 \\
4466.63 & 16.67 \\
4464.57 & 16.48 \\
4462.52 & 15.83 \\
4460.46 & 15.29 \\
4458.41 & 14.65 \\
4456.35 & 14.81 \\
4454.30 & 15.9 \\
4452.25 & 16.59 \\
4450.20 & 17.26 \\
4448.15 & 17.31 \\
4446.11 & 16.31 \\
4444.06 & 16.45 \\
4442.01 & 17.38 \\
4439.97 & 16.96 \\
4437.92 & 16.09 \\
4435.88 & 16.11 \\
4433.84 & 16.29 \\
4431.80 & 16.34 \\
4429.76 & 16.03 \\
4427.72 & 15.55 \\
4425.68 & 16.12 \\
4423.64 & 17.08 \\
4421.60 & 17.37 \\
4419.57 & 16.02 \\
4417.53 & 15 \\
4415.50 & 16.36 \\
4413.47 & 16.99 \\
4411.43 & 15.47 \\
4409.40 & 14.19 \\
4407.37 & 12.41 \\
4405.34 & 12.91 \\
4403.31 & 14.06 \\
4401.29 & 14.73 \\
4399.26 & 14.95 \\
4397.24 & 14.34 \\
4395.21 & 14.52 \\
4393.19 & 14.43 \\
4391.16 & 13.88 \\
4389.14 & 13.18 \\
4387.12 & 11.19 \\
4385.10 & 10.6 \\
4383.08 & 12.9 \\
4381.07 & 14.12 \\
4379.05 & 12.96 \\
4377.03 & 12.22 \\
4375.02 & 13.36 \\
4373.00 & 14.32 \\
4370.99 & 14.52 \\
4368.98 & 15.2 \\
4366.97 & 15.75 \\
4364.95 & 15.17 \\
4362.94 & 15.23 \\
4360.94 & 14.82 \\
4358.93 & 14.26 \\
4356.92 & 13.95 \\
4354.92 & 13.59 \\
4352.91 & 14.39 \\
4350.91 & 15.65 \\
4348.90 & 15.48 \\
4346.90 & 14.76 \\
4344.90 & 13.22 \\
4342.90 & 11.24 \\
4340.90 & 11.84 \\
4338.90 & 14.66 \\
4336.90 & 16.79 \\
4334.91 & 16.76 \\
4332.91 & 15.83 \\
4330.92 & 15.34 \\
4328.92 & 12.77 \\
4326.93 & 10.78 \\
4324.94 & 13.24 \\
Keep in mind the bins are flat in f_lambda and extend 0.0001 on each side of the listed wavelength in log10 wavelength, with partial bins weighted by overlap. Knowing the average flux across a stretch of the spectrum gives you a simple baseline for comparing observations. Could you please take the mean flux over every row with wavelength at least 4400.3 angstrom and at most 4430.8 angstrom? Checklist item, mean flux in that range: 15.4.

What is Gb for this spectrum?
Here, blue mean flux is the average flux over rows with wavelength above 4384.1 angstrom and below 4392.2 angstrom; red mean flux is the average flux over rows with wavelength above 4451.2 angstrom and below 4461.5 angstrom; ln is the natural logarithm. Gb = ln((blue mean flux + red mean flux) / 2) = 2.63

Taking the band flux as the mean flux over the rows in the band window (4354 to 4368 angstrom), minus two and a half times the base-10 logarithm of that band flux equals -2.92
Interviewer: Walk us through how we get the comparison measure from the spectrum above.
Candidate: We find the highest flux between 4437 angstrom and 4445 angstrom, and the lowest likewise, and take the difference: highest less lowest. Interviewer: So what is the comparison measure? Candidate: 1.3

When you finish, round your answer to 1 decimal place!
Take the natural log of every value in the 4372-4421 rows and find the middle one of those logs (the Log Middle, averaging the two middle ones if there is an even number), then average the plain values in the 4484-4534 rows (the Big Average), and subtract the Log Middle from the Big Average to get 14.9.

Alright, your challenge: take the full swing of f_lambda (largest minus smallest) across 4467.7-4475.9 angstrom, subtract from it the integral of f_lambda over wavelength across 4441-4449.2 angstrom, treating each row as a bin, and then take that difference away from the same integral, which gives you 275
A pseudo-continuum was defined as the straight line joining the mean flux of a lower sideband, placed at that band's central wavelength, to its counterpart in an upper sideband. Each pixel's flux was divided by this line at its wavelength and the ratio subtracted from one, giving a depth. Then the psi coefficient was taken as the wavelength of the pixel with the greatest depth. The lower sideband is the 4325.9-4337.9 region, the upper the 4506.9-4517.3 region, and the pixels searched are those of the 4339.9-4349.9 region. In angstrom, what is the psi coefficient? 4342.90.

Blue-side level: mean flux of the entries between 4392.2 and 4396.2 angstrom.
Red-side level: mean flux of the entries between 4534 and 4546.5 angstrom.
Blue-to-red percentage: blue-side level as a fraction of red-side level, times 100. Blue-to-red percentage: 85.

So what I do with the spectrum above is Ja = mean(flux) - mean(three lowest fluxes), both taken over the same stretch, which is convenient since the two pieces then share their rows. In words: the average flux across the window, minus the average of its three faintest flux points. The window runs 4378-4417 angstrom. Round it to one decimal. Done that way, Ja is 2.5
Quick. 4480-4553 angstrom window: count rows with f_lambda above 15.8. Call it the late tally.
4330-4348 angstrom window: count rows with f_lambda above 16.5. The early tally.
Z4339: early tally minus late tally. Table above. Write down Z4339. -30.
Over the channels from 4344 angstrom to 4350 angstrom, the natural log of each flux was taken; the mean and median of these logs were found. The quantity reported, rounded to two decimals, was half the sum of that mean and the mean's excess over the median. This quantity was 1.33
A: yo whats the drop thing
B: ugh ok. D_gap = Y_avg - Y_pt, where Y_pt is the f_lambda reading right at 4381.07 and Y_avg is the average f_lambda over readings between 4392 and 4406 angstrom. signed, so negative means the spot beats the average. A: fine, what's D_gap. 0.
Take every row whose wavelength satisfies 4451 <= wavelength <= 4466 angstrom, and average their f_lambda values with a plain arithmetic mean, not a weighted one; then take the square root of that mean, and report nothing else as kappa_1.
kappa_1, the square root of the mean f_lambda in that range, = 3.96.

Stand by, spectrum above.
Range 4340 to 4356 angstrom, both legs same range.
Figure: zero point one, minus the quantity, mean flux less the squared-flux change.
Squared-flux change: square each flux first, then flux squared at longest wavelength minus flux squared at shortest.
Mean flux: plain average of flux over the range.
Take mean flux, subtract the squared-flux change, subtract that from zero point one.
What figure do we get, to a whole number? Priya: 31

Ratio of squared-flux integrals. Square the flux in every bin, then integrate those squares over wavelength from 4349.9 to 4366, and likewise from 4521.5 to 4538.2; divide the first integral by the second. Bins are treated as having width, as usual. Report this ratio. 0.77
